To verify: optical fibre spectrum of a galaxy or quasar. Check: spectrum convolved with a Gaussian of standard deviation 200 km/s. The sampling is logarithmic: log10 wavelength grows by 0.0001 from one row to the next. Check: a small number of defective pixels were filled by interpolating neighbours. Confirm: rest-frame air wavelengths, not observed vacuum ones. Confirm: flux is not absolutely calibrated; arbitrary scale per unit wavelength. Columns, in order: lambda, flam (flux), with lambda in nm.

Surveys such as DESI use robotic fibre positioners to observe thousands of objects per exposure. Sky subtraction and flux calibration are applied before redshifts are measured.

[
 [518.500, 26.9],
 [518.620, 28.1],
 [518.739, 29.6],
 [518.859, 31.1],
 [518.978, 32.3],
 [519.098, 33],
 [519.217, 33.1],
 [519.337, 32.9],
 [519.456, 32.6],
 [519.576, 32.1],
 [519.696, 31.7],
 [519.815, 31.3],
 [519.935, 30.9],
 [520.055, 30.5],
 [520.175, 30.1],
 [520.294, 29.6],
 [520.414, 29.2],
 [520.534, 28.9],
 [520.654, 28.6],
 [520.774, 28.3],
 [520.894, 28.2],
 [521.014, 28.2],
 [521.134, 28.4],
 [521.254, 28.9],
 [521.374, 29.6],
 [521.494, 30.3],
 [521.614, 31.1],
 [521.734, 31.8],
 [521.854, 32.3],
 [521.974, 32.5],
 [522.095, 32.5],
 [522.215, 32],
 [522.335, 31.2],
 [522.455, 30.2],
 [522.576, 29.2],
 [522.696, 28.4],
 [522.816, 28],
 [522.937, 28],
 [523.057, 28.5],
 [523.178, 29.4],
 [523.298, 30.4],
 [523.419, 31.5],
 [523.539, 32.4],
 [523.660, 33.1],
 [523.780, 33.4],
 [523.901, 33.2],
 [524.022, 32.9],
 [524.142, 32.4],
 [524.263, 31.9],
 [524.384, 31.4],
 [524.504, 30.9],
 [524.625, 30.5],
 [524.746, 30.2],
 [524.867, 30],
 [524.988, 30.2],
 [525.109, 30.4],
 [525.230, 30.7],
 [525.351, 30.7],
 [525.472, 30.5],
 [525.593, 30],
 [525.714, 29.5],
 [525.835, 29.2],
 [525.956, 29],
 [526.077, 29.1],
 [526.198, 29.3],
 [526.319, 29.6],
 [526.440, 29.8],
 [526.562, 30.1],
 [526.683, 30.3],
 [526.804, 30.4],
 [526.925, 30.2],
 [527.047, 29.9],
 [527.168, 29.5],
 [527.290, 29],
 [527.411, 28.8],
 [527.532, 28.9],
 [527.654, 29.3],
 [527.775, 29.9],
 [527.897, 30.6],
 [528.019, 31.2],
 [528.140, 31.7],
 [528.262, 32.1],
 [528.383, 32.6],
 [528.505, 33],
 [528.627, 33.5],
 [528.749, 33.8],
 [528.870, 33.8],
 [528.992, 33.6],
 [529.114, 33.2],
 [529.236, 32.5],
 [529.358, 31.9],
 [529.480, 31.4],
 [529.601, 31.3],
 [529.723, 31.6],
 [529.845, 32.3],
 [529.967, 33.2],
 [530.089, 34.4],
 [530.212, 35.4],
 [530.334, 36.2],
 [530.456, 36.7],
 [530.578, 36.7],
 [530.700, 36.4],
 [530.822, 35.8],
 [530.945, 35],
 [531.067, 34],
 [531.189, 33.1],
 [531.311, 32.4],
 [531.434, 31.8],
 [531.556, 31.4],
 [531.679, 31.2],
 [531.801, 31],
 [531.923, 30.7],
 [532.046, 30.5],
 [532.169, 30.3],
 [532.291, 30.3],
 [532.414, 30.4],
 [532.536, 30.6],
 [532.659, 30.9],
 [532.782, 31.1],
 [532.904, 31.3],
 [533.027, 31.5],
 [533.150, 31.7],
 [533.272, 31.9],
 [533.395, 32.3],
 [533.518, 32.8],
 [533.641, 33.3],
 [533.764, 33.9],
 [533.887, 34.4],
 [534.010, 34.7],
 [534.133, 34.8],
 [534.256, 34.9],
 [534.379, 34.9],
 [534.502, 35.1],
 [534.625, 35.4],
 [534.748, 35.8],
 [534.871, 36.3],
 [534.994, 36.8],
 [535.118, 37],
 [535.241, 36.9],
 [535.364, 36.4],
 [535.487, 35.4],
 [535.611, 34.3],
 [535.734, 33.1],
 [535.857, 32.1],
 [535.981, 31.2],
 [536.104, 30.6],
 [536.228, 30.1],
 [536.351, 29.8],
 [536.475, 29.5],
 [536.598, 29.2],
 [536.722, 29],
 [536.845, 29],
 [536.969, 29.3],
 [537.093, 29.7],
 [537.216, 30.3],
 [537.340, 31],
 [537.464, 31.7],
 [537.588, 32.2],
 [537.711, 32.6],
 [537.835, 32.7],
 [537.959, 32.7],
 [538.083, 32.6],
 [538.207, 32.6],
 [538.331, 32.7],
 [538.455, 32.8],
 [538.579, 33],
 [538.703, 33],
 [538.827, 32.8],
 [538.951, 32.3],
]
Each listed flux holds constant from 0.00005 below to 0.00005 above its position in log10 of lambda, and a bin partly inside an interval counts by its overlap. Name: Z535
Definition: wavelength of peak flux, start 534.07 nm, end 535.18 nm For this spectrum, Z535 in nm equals 535.118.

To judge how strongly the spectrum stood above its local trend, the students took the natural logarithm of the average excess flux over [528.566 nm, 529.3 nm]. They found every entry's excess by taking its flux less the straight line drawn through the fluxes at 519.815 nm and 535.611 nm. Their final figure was -1.0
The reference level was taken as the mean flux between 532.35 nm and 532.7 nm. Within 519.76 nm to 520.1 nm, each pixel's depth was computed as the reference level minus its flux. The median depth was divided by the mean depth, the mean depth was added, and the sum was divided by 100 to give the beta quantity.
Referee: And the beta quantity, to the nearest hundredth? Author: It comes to 0.01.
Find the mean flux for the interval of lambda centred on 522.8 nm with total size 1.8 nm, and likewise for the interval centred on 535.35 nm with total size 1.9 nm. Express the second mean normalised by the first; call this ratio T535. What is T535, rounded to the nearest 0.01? 1.13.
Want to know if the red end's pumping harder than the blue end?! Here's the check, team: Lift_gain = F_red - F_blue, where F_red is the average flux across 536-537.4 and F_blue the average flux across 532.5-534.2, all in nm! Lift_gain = -3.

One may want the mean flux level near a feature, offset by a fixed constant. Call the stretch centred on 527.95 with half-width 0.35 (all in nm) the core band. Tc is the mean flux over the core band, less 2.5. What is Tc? 28.3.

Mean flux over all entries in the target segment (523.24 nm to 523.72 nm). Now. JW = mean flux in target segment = 31.9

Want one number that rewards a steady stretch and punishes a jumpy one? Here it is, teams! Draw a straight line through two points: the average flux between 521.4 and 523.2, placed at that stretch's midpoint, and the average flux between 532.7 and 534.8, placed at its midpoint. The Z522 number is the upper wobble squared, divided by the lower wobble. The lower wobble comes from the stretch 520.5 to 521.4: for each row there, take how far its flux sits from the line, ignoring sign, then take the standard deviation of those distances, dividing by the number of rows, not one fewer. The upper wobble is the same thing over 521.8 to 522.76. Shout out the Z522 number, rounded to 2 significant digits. 1.1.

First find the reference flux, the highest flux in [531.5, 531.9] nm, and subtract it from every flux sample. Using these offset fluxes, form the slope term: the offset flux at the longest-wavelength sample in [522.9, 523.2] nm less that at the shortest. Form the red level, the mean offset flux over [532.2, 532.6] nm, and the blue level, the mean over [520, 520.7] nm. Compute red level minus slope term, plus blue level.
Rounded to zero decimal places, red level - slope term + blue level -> -4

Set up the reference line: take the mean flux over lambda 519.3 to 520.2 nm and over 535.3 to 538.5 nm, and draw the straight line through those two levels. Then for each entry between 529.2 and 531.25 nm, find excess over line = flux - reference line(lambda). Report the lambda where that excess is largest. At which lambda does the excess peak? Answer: 530.456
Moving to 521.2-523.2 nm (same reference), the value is 521.974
